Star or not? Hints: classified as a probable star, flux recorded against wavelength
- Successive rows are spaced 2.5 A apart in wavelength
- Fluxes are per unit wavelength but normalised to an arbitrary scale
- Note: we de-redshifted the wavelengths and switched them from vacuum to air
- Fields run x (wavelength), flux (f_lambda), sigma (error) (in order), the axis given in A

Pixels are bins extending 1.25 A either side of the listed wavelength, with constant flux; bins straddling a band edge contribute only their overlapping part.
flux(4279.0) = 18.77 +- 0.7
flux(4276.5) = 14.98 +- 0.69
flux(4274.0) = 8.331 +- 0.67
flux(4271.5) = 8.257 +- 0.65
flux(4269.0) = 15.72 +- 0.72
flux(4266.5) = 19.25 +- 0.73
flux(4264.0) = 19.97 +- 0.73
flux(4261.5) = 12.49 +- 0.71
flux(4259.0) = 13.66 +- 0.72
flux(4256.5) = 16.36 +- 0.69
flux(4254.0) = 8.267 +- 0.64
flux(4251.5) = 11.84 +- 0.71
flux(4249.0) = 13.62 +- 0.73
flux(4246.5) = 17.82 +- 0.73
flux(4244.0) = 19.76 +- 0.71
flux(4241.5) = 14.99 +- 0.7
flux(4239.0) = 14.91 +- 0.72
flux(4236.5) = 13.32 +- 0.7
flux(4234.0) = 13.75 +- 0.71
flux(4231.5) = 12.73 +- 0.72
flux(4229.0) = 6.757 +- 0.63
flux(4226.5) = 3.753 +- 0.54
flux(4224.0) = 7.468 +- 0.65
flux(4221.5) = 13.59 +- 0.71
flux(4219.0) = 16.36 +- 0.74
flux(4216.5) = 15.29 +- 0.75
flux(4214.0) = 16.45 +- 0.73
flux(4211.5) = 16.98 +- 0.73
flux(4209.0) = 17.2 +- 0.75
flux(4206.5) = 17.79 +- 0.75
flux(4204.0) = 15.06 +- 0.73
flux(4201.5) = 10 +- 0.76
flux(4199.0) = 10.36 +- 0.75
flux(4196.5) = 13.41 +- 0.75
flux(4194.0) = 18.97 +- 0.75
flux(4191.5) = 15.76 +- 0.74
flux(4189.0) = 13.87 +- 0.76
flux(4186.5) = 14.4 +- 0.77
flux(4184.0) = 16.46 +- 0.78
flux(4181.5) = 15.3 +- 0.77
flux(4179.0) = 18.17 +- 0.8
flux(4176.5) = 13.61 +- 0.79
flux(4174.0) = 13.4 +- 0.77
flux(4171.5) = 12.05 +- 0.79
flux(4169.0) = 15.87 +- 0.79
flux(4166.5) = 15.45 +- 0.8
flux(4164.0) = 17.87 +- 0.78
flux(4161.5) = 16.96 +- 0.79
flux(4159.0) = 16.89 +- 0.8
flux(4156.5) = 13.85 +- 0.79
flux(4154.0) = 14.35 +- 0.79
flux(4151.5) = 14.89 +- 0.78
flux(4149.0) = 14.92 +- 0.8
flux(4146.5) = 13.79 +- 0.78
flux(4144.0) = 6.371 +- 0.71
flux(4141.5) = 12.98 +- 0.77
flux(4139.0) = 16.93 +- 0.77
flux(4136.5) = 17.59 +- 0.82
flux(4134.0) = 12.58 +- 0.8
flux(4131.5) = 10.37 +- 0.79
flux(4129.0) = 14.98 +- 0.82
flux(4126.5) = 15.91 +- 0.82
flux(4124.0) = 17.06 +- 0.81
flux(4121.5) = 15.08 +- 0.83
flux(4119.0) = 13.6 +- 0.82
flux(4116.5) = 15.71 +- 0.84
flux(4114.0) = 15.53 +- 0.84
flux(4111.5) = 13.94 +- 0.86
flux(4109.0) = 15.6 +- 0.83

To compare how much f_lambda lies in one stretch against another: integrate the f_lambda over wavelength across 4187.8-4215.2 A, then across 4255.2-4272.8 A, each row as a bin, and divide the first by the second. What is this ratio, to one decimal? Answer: 1.6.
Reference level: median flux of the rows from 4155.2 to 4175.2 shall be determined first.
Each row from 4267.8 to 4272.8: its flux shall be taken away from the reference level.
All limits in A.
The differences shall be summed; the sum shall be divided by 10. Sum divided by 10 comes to 0.73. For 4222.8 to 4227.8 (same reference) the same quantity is 2.01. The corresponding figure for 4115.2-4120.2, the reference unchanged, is 0.20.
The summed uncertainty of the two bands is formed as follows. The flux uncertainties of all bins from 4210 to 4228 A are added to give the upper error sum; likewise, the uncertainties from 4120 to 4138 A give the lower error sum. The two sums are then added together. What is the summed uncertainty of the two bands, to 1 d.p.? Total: 10.5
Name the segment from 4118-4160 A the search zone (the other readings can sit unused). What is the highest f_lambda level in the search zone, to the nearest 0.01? 17.59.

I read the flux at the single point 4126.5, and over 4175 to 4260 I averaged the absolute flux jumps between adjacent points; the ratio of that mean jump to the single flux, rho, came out 0.168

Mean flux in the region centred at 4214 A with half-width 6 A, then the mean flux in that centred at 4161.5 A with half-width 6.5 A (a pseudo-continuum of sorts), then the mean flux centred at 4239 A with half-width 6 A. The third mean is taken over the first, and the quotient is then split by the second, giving 0.058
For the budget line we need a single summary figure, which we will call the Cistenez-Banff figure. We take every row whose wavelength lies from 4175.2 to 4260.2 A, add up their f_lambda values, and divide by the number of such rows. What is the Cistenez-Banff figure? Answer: 14.1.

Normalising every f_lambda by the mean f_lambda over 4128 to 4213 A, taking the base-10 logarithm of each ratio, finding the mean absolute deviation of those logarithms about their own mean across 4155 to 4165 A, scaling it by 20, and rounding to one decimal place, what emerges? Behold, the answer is 0.7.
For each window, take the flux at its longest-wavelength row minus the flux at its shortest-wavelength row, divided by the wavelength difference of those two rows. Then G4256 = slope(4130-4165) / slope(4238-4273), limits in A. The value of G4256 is -1.1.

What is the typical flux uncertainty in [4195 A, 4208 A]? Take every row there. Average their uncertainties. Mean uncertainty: 0.748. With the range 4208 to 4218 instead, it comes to 0.740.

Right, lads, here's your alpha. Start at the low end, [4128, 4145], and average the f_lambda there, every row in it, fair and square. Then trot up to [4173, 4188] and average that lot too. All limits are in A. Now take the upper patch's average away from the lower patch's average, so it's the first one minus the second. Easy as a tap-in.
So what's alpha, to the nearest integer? -2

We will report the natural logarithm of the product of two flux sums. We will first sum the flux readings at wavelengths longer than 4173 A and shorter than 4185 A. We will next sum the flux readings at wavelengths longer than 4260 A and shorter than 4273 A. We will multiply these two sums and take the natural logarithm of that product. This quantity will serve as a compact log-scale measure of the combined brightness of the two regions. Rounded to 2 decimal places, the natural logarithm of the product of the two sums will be 8.67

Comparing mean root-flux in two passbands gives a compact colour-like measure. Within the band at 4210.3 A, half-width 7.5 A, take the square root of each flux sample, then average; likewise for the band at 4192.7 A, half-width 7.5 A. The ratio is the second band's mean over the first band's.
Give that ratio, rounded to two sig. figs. 0.93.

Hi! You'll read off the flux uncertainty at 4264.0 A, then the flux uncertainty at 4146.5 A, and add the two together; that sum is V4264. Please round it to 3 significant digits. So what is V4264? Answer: 1.51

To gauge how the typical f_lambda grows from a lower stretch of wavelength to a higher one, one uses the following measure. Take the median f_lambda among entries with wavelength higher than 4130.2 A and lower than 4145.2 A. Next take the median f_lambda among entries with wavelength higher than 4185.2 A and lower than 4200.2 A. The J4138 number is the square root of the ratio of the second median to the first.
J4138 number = 1.05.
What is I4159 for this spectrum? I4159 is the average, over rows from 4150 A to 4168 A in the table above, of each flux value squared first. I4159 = 250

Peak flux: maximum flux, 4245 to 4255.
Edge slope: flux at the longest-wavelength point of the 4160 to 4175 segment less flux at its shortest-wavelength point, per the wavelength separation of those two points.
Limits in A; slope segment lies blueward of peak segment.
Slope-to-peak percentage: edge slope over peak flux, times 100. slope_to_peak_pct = -1.6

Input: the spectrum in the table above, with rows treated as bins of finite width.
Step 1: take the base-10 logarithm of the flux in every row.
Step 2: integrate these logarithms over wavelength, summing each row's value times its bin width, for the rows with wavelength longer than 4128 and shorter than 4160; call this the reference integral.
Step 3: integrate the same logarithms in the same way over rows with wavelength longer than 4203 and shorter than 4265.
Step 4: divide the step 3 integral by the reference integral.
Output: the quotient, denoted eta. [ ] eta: 1.9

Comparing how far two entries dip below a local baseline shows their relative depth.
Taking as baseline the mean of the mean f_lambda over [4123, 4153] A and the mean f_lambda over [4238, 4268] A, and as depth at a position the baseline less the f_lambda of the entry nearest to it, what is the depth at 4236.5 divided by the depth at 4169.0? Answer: -1.1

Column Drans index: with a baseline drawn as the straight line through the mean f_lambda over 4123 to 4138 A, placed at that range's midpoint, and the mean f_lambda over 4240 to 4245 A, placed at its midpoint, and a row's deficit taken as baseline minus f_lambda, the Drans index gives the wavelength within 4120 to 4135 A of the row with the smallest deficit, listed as 4124.0 A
